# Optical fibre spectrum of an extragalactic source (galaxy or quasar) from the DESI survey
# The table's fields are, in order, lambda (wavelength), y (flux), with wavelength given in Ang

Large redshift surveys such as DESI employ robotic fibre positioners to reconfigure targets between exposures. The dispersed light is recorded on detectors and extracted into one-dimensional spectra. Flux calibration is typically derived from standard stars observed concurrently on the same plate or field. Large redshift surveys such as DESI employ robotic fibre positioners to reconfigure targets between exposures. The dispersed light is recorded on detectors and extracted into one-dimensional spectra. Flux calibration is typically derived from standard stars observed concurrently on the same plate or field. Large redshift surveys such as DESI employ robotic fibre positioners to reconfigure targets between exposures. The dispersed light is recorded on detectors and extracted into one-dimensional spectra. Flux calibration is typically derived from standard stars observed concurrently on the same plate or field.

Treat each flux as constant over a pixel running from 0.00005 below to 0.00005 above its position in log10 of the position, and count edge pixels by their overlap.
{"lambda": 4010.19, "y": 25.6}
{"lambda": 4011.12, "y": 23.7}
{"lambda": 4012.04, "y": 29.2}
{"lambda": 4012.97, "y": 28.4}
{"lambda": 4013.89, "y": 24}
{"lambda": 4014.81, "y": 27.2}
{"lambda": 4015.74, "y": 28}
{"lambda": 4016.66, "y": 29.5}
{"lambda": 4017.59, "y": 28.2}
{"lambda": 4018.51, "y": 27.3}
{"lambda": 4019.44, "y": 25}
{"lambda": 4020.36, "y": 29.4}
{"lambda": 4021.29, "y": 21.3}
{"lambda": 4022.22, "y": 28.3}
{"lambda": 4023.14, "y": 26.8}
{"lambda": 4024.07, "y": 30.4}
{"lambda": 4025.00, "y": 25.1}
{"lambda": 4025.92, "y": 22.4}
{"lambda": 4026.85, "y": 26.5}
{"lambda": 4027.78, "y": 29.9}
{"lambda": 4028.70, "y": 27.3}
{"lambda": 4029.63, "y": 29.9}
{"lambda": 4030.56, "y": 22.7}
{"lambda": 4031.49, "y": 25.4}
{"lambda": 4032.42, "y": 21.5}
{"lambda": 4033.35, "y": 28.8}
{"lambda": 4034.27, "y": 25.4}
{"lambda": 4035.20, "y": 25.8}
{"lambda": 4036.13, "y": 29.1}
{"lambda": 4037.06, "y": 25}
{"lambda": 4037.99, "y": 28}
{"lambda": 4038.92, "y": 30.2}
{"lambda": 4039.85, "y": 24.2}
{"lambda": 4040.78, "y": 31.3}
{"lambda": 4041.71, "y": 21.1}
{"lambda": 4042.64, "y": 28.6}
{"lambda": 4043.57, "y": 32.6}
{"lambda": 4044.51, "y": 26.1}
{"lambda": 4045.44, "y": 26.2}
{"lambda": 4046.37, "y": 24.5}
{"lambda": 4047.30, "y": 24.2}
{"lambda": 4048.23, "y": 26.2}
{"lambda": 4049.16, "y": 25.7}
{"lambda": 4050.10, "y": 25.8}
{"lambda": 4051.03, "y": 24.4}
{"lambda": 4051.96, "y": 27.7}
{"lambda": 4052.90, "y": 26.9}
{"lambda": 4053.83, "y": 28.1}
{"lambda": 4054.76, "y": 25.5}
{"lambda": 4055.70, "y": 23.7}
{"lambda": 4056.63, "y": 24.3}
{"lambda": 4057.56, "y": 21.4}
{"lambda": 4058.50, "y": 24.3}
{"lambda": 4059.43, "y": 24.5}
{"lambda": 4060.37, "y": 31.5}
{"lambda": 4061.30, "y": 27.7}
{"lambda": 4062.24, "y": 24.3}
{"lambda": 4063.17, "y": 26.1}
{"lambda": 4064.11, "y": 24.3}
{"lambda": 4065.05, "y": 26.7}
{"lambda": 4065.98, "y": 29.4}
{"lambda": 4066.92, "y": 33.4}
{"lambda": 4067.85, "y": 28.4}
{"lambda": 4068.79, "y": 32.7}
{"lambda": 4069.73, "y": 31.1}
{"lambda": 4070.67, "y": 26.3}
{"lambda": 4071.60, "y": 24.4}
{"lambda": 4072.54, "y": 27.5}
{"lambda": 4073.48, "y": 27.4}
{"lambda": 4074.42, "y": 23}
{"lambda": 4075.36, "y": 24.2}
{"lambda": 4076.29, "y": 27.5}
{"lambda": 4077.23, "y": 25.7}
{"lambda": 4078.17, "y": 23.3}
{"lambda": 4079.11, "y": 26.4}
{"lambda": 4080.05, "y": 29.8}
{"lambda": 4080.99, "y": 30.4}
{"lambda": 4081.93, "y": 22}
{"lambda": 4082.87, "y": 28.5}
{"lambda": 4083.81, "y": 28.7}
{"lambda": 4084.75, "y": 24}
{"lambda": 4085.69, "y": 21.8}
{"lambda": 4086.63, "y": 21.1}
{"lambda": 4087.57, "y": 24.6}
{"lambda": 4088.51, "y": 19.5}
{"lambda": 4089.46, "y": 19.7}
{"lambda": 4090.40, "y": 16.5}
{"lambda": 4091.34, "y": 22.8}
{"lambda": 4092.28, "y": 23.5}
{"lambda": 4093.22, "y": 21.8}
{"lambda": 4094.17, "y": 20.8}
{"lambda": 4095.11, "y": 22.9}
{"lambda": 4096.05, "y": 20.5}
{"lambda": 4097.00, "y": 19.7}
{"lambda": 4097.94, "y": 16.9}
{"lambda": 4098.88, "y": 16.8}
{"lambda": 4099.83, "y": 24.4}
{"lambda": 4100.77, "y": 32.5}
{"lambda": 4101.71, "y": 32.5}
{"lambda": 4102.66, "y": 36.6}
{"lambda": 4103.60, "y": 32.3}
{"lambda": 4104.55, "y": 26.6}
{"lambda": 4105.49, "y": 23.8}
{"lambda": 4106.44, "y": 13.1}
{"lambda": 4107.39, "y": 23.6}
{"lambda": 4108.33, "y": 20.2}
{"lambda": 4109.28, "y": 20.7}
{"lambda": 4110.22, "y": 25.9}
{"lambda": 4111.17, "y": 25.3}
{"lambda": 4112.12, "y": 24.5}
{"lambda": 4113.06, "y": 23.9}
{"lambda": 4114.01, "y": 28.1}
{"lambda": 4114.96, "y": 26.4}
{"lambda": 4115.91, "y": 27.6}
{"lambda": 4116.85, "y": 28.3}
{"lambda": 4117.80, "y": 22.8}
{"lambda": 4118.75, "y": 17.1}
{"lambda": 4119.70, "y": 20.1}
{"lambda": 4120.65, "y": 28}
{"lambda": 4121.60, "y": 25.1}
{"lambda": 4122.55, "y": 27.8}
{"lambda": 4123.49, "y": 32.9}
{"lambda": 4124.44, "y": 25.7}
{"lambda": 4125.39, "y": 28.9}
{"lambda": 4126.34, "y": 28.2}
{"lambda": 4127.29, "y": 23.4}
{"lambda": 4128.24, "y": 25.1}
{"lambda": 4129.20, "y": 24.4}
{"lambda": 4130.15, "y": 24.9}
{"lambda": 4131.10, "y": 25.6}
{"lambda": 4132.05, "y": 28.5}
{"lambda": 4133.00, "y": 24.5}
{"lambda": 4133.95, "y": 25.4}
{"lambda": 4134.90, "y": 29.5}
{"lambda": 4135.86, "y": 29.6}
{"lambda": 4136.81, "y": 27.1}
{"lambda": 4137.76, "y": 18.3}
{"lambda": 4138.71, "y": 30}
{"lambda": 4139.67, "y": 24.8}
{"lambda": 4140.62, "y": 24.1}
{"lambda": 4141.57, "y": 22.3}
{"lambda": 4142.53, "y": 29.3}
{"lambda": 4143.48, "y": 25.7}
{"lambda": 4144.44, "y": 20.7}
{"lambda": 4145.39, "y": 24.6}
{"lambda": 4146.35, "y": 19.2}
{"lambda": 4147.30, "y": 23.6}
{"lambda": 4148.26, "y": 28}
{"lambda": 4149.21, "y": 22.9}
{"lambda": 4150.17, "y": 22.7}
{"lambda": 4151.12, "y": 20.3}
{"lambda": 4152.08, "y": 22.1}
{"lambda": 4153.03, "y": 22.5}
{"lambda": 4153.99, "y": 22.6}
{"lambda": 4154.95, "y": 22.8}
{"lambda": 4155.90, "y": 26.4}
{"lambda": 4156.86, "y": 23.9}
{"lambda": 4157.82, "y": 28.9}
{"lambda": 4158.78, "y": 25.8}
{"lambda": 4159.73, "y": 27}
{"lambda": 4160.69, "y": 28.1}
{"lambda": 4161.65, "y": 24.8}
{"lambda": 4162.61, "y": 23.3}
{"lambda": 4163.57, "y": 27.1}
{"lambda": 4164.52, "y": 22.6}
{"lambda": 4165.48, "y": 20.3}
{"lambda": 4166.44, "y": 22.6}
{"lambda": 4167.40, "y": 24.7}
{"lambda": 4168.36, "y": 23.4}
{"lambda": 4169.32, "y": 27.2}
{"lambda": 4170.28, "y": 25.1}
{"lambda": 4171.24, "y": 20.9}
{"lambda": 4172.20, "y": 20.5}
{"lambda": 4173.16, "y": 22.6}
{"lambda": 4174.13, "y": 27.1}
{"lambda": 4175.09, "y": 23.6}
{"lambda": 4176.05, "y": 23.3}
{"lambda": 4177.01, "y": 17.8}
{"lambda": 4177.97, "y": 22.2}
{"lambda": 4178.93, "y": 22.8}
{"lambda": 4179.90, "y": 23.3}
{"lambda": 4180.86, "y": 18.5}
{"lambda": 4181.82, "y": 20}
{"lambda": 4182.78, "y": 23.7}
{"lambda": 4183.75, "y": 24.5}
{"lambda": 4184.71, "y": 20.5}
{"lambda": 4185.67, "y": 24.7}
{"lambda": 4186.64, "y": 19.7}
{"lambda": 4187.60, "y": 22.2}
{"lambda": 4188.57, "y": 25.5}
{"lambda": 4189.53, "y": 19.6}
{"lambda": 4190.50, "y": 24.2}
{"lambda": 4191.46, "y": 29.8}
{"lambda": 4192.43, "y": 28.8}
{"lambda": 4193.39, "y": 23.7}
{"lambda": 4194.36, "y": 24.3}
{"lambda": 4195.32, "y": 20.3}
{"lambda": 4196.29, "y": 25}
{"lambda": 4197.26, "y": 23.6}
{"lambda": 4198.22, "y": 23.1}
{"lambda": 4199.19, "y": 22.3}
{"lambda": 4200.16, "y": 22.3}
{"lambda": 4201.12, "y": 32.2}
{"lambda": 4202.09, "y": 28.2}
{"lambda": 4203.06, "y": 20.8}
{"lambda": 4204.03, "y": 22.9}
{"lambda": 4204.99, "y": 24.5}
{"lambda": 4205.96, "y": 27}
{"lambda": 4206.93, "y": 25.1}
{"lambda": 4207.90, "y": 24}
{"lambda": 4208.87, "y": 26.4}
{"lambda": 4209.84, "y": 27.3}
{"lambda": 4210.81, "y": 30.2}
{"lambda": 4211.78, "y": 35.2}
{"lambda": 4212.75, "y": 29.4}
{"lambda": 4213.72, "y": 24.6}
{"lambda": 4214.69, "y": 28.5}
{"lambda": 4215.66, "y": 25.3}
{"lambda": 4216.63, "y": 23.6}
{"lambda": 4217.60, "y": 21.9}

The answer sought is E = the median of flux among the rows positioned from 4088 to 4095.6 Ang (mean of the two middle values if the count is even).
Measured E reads 21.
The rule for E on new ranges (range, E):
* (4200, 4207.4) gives 25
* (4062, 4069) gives 28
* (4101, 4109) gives 25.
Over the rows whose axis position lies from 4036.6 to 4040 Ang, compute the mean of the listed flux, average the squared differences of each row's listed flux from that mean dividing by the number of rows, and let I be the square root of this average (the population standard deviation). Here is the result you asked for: 2.4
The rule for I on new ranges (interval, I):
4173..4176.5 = 1.7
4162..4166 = 2.4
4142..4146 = 3.1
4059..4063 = 2.9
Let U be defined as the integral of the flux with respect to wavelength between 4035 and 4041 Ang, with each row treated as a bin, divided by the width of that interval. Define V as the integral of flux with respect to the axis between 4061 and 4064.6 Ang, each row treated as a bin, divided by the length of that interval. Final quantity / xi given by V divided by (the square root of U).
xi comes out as 4.85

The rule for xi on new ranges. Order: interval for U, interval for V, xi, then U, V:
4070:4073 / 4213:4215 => 5.20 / 26.4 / 26.7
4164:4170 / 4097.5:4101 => 4.54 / 23.6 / 22.0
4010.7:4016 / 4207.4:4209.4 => 4.88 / 26.7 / 25.2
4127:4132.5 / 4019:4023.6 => 5.20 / 25.3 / 26.2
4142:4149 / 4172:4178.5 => 4.57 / 24.4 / 22.5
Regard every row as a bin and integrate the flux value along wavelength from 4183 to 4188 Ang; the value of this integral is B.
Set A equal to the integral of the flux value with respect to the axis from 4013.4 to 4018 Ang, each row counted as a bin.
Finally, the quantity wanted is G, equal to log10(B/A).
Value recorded -0.05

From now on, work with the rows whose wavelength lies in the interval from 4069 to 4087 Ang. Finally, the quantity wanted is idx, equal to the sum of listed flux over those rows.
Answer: 493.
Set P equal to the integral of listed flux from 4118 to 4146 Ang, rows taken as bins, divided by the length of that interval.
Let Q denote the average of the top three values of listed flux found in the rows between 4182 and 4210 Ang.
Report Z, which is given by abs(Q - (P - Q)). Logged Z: 35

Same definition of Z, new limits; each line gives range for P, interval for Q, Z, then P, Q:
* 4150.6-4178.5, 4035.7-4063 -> 40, 23.8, 31.8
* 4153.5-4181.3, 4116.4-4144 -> 38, 23.8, 30.8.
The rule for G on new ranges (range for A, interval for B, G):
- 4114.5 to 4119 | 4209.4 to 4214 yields 0.09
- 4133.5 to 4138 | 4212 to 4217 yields 0.05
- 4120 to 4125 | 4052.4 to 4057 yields -0.07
